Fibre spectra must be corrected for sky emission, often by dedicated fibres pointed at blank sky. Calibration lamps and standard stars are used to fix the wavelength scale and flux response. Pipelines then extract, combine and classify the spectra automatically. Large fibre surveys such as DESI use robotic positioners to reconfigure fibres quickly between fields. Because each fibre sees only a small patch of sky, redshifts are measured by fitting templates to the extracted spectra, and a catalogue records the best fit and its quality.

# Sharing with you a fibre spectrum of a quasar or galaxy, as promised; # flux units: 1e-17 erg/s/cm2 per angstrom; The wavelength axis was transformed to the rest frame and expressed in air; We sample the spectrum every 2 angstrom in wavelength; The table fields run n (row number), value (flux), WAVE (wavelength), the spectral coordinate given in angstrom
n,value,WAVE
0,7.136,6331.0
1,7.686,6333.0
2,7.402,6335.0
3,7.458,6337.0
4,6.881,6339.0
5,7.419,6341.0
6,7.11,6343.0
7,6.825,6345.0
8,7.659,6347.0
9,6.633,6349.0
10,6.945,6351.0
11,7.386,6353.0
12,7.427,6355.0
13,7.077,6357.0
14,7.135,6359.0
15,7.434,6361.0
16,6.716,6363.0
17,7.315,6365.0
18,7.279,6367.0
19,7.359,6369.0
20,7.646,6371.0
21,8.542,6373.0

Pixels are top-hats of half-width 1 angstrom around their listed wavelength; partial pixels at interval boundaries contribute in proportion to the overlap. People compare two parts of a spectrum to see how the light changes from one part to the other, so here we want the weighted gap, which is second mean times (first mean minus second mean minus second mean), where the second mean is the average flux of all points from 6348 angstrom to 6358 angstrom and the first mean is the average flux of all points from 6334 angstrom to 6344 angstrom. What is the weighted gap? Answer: -49.2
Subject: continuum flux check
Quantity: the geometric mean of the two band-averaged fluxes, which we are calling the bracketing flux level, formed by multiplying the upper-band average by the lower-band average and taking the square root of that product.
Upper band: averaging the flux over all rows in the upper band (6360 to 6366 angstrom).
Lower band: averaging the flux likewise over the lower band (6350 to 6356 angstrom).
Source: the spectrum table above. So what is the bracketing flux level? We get 7.20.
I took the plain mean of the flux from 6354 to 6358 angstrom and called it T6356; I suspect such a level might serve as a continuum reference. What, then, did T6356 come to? 7.25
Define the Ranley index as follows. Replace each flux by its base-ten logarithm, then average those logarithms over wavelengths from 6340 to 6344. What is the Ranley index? 0.861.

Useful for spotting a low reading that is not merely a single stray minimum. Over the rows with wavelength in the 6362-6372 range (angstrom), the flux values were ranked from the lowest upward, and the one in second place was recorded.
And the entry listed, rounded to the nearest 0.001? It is 7.279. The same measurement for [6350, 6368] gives 6.945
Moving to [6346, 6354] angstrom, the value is 6.945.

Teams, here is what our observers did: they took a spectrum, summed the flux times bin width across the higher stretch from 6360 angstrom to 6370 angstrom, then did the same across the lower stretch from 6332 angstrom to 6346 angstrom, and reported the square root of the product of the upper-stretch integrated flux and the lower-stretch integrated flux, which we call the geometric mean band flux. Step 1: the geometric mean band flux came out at 86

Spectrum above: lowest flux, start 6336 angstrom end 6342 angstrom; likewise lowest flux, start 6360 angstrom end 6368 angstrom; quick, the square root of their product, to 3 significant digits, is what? 6.80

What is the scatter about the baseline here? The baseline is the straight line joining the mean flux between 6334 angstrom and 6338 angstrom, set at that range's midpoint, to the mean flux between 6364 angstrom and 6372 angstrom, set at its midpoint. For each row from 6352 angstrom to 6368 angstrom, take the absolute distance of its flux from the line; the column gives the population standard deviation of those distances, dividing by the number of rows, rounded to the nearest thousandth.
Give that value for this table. 0.216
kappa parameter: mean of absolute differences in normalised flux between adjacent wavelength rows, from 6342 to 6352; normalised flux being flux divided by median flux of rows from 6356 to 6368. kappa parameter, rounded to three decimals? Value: 0.085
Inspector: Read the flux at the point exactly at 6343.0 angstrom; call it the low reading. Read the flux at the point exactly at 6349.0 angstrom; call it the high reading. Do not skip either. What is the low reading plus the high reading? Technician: 13.7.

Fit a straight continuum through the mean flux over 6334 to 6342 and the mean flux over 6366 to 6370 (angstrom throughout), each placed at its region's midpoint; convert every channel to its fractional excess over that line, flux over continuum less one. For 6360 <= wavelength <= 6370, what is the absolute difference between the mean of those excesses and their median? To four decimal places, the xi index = 0.0129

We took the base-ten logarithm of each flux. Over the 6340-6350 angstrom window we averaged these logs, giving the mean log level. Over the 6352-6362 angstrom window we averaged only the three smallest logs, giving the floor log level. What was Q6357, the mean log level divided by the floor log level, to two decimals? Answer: 0.99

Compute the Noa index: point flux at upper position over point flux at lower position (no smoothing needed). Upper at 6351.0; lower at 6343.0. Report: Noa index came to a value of 0.98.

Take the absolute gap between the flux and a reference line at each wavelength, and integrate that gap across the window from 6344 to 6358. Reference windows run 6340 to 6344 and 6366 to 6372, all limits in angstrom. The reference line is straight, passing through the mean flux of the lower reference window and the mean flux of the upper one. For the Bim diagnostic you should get 4.57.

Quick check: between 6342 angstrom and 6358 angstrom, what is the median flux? 7.09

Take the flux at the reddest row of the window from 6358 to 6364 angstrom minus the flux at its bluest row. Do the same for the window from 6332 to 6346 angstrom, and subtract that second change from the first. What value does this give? 0.44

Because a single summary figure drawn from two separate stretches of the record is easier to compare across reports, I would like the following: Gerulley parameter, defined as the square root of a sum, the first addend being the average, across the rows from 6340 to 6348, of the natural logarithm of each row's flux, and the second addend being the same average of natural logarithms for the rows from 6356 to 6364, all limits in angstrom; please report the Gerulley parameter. 1.98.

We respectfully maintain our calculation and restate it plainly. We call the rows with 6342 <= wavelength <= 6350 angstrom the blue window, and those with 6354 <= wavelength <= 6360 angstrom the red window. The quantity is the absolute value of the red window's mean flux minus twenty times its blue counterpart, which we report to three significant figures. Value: 134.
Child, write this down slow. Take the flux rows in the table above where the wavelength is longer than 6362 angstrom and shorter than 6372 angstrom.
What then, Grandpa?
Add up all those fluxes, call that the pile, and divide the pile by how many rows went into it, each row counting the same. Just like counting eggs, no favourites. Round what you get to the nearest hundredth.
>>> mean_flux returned 7.26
